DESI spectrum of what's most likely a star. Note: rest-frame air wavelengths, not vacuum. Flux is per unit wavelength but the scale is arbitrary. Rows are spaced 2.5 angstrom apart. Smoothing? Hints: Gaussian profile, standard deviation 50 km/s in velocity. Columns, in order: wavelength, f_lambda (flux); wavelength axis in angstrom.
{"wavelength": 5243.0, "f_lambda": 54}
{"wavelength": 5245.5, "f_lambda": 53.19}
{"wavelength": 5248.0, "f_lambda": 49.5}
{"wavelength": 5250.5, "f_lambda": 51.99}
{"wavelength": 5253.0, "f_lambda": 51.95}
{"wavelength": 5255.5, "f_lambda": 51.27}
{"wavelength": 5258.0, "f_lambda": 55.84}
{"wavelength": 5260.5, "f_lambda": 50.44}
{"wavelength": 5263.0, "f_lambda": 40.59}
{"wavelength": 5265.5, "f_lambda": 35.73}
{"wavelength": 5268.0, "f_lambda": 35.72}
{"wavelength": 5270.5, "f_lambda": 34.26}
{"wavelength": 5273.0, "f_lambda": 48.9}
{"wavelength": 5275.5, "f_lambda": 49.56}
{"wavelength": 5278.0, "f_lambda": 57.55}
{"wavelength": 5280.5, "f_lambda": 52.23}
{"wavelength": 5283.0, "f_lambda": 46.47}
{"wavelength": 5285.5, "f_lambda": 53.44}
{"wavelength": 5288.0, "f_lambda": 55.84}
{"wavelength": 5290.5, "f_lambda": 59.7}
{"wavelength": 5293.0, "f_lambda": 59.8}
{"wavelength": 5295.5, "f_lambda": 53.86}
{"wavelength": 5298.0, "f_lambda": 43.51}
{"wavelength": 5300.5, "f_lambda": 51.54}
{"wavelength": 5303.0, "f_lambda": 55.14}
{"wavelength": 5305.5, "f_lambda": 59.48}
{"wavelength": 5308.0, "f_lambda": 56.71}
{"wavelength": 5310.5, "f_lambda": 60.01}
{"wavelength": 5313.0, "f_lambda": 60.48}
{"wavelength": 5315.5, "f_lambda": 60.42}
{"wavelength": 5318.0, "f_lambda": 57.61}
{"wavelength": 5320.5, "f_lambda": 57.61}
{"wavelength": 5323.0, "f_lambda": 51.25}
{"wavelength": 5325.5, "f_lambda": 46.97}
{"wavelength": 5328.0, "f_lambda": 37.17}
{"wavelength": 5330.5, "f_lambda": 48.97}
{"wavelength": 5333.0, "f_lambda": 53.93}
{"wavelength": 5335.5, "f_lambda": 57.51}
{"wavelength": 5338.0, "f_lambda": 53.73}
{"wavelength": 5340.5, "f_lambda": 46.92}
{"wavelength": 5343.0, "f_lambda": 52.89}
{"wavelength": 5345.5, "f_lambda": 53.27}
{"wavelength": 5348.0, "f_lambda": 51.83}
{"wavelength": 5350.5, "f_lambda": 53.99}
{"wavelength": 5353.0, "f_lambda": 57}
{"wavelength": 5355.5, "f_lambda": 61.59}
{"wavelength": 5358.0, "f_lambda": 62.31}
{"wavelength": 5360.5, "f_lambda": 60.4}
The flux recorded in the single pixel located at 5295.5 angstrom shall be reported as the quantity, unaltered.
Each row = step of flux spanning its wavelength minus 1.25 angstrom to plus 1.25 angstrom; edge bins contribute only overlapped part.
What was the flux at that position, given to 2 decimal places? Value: 53.86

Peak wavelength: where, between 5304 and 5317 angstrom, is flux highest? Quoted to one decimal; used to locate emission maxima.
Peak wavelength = 5313.0 angstrom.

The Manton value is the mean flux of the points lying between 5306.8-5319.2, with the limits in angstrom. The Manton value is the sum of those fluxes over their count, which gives 59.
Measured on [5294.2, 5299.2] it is 49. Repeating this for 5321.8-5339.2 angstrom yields 50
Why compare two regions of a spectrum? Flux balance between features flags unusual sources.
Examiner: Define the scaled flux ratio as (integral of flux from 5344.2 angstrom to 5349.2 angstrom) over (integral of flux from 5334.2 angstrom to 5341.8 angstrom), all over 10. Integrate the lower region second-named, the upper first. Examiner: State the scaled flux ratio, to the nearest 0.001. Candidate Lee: 0.066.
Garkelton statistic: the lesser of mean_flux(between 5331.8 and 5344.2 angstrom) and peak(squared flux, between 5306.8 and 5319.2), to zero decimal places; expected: 53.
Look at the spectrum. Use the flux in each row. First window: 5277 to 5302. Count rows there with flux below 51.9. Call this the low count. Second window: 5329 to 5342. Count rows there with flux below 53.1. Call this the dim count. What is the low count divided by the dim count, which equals 1.5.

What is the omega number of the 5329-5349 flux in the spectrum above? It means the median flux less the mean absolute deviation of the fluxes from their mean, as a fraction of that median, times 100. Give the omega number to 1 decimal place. 95.6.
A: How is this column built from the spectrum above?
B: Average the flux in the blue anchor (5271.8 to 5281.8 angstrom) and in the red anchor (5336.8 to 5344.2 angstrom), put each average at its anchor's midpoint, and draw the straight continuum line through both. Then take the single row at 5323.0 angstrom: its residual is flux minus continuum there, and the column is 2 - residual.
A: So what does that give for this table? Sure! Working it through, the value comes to 2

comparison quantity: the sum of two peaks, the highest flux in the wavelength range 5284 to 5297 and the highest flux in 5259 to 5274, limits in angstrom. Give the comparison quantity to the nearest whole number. 110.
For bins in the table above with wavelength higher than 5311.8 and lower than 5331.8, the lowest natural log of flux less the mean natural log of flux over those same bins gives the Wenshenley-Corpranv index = -0.335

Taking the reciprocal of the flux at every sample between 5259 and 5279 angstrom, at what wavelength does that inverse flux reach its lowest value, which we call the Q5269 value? 5278.0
